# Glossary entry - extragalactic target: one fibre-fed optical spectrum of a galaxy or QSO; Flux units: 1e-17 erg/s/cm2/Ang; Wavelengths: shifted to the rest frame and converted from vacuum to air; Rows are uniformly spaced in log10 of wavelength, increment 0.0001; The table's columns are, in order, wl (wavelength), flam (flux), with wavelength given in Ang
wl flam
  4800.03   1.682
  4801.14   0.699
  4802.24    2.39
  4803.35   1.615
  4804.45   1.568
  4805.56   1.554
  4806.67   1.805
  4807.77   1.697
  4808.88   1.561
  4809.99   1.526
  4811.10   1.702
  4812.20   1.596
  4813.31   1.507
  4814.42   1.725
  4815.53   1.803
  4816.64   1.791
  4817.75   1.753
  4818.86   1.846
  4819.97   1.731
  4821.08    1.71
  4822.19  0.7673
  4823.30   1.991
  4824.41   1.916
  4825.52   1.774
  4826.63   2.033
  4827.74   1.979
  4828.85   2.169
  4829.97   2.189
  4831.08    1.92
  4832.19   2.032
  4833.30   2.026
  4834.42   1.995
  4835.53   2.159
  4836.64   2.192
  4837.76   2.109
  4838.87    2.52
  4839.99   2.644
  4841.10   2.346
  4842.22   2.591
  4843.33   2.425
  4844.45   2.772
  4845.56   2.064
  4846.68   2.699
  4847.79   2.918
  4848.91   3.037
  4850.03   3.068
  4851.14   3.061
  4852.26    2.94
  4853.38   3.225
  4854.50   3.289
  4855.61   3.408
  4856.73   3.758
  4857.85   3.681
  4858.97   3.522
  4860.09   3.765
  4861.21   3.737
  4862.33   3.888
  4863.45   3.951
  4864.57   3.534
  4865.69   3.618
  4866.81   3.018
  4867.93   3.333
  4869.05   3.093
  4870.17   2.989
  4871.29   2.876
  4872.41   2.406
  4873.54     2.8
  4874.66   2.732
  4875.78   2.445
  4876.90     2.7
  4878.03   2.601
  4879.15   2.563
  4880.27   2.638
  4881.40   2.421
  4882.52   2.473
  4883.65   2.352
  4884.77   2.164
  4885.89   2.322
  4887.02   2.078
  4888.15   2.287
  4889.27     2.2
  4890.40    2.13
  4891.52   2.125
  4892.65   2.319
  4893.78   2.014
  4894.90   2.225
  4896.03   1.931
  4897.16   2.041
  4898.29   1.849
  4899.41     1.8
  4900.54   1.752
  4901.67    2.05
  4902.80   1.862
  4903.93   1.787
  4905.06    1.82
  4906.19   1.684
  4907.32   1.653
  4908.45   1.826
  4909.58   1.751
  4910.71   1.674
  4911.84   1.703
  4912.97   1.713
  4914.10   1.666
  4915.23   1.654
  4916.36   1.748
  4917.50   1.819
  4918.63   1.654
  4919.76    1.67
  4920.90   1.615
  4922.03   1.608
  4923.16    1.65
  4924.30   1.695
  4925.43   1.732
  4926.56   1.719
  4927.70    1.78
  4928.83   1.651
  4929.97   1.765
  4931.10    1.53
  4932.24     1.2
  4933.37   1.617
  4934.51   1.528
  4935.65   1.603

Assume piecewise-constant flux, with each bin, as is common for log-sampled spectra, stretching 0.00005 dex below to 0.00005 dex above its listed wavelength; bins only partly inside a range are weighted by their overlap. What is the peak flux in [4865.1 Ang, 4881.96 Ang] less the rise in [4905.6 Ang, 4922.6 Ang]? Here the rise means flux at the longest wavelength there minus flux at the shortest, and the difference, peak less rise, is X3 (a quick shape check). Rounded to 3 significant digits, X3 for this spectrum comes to 3.69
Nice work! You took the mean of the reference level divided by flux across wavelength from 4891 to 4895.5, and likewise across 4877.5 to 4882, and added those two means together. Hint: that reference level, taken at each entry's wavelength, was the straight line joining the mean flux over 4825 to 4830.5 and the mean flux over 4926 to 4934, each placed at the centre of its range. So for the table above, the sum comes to 1.52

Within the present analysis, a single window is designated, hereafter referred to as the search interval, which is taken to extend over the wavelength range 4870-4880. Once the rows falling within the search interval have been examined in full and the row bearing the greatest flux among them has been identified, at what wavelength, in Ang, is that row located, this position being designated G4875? 4870.17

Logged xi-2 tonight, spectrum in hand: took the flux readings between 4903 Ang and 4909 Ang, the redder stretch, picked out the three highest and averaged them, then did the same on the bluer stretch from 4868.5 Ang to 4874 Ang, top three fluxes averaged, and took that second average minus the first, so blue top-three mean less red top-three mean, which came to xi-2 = 1.2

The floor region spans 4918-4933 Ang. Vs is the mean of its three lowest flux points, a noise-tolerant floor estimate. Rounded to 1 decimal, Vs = 1.4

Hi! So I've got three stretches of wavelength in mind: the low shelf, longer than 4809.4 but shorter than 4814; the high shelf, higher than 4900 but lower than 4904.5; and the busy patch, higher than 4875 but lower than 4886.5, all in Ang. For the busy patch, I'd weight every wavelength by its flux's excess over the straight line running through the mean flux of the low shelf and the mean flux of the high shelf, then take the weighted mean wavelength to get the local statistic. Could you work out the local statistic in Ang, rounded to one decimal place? 4880.2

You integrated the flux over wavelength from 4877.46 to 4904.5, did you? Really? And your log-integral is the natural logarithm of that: 4.1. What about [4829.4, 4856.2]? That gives 4.2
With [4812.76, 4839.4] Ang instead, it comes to 3.9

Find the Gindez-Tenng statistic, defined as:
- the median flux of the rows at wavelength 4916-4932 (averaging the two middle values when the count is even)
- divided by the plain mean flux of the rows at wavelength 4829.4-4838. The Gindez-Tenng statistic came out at 0.81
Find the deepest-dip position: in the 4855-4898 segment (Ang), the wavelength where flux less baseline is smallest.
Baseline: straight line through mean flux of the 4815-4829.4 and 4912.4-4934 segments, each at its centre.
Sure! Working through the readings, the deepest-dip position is 4896.03 Ang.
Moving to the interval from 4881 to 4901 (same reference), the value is 4900.54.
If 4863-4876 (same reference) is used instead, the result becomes 4872.41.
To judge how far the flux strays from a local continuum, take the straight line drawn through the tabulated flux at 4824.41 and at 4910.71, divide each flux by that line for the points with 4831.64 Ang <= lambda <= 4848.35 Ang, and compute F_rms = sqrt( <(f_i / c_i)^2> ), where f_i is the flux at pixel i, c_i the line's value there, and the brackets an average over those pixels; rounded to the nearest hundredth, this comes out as 1.28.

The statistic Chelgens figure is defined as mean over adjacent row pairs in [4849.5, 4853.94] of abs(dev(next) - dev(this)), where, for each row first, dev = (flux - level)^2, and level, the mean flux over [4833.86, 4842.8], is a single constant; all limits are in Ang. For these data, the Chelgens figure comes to 0.203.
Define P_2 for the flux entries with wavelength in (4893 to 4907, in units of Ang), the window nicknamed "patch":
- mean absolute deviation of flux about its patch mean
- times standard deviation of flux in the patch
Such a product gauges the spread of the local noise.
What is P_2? 0.019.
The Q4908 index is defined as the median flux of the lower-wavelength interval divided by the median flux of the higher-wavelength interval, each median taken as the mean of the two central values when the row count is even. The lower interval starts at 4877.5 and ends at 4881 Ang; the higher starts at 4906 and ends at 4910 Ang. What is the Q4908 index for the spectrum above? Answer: 1.5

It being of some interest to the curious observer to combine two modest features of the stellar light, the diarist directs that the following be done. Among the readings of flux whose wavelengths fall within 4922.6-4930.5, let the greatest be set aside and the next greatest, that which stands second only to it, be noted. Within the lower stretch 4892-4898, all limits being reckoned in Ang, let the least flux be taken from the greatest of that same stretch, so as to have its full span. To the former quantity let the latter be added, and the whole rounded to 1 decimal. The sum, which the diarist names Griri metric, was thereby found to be 2.2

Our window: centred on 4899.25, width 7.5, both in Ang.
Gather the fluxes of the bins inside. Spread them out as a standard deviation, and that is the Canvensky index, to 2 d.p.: 0.11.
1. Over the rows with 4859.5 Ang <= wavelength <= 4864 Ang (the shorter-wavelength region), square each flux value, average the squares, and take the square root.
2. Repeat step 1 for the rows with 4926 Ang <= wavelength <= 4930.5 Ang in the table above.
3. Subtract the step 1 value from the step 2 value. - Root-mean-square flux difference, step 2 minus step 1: -2.1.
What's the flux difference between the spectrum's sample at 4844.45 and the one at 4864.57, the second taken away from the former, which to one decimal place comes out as -0.8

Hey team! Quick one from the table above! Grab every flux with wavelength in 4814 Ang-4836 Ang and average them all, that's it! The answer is 1.87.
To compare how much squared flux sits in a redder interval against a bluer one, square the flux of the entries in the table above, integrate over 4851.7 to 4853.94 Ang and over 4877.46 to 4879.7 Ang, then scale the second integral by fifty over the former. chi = 35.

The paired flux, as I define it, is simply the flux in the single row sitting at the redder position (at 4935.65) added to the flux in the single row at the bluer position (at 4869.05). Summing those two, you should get 4.7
